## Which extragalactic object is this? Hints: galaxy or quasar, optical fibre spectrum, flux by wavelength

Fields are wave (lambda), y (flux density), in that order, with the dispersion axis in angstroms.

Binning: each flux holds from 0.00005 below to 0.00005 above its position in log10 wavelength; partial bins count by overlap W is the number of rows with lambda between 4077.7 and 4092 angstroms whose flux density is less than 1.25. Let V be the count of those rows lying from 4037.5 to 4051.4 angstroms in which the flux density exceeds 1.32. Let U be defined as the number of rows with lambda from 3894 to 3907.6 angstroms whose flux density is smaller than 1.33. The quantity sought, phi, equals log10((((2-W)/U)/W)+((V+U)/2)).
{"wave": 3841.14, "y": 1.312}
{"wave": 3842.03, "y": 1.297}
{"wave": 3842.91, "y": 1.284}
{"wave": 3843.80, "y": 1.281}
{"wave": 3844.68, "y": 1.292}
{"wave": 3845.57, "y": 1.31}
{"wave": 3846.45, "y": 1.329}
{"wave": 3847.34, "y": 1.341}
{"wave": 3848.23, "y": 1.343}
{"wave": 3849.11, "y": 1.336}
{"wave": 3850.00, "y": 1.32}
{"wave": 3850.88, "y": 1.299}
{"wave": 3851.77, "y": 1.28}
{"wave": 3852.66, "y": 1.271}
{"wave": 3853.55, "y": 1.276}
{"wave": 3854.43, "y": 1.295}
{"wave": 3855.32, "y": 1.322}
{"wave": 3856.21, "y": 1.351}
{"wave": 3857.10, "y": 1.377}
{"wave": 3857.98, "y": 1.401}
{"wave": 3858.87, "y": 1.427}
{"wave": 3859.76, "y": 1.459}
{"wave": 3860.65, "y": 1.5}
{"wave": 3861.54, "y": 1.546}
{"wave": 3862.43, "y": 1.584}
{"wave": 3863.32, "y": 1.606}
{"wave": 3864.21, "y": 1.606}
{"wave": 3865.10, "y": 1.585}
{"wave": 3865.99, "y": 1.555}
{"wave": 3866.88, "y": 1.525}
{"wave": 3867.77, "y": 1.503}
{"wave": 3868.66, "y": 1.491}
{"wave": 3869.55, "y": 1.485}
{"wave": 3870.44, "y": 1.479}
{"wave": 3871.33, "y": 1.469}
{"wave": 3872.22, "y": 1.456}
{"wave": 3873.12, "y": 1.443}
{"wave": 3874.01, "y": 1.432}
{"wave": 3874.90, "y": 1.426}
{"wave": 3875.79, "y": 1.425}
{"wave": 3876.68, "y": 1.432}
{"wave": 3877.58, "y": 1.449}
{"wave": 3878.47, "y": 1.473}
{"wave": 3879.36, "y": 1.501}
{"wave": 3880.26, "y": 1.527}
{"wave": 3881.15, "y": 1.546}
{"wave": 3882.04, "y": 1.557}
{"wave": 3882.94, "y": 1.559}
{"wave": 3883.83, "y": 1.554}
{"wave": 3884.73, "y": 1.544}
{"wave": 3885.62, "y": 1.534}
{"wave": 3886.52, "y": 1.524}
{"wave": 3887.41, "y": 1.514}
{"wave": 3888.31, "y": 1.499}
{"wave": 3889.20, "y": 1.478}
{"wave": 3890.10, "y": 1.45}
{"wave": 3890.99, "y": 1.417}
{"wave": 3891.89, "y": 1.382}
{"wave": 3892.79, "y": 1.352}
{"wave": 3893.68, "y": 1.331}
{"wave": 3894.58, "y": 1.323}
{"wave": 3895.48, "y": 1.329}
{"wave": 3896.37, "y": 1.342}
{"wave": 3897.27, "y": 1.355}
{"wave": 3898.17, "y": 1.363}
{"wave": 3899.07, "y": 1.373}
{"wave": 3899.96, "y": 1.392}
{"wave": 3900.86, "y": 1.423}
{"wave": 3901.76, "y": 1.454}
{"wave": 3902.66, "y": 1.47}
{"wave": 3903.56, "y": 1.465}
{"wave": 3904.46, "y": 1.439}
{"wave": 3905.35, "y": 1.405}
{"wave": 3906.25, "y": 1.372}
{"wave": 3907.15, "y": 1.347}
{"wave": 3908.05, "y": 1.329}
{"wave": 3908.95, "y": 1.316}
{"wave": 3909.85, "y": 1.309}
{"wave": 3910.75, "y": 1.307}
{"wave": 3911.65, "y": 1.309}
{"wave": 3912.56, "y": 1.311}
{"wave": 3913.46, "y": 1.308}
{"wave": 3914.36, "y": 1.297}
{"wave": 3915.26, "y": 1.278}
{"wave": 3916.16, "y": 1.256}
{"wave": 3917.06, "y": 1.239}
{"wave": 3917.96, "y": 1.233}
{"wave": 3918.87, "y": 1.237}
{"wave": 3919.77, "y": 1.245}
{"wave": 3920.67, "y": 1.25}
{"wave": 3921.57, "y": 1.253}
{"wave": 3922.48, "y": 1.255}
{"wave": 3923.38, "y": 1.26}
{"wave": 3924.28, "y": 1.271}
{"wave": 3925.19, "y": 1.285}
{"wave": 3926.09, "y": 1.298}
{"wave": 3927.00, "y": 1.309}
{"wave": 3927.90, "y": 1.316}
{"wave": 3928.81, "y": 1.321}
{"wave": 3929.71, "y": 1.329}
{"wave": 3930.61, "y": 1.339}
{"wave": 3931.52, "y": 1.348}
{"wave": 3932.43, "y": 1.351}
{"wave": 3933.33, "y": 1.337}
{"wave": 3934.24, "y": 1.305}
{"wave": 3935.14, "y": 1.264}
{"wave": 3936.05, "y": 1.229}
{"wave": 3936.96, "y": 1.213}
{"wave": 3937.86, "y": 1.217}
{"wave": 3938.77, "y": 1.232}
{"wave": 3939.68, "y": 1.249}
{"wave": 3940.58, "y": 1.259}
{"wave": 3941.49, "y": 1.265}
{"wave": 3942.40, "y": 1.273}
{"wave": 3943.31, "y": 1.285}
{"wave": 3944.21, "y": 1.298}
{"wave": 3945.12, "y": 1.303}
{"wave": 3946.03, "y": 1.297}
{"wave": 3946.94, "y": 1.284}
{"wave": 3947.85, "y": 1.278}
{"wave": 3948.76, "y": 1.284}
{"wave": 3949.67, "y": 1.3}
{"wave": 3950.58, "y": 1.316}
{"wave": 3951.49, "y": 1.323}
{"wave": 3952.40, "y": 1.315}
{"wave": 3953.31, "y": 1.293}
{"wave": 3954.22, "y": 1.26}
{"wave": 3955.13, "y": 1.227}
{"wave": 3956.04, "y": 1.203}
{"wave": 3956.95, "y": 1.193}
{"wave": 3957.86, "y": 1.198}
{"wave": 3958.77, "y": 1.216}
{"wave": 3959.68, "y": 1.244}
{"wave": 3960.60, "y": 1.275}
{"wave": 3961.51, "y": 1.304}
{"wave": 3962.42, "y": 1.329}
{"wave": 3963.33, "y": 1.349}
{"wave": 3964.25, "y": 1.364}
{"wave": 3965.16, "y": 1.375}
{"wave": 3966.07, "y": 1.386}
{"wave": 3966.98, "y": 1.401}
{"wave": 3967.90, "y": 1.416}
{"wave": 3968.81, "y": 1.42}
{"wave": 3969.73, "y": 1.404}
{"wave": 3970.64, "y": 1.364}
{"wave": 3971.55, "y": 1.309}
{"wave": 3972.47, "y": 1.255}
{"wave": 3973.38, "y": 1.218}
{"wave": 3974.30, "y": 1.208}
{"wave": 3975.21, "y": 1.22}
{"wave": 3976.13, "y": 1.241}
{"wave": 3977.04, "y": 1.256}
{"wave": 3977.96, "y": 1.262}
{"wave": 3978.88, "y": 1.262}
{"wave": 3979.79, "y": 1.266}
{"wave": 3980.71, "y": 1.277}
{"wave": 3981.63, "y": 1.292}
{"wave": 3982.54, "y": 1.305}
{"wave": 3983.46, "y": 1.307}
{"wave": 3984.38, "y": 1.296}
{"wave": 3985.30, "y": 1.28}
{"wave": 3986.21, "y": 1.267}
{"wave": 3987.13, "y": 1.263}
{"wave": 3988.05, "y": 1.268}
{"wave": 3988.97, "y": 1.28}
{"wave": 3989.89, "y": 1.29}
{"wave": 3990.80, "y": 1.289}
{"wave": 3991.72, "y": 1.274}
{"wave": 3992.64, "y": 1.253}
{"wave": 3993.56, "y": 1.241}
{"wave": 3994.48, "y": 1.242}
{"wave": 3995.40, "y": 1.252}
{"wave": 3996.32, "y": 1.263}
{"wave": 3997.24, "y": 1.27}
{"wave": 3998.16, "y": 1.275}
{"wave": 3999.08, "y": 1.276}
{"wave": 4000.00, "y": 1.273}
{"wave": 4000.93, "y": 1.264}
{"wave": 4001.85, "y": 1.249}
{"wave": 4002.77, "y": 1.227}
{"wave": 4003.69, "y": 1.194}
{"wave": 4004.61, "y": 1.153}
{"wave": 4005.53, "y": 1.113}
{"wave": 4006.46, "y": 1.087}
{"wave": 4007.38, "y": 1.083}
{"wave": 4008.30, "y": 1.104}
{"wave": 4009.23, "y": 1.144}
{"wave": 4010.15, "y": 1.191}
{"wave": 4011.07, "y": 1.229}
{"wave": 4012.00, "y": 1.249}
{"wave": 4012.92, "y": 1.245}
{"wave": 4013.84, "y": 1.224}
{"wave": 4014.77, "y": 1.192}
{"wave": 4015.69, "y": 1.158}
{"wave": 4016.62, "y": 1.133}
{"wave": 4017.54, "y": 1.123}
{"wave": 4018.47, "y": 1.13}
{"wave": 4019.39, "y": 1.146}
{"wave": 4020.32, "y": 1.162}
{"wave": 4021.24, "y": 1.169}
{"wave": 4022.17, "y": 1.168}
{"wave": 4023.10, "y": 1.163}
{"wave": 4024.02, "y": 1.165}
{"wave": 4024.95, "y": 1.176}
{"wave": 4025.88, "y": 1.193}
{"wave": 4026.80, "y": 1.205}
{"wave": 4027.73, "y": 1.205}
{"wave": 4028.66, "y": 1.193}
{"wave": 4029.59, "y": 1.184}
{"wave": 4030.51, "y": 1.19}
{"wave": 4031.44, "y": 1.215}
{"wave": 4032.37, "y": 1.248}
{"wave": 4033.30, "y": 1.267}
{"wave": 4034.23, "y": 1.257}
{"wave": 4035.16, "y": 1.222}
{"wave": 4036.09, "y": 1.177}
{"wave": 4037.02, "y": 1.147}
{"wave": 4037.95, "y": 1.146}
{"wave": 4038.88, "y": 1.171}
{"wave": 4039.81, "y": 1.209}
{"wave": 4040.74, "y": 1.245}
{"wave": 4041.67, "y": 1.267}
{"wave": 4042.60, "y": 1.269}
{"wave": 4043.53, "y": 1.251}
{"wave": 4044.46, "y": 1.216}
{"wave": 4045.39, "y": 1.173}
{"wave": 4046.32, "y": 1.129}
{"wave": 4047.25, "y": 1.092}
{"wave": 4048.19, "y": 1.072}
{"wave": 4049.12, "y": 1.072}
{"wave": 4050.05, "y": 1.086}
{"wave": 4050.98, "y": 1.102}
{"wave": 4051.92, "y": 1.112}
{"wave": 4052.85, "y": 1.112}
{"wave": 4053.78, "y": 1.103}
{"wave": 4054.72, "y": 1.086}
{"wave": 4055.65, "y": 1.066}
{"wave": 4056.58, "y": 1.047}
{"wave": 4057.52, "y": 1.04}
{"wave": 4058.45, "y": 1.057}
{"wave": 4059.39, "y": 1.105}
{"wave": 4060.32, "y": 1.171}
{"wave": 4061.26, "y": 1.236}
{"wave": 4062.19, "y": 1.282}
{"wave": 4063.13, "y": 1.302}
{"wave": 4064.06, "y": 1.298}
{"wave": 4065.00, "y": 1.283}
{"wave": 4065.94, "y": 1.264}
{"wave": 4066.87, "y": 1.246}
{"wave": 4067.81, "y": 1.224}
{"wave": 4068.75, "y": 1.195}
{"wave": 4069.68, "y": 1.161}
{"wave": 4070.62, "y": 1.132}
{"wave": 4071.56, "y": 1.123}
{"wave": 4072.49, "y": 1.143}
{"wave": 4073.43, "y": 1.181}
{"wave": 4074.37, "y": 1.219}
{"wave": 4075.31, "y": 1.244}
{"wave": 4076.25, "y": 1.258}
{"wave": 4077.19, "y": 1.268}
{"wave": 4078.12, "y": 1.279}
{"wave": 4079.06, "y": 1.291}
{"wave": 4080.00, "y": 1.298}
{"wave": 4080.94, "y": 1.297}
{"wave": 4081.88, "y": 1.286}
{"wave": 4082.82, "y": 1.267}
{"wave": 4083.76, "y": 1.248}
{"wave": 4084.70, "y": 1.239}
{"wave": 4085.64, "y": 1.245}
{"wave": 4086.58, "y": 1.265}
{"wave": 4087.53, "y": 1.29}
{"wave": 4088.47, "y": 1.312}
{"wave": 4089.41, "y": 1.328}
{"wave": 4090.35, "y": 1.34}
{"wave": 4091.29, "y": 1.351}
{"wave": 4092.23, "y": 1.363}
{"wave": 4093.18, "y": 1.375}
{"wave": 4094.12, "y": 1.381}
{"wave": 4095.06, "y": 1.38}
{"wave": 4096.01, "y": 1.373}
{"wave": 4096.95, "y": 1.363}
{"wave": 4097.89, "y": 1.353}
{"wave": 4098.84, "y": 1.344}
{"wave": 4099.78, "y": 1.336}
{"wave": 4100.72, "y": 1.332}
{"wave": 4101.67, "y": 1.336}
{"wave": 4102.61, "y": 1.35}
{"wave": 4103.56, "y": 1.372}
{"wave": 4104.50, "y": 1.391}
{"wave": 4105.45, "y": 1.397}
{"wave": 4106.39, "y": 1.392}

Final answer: -0.08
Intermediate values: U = 2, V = 0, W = 3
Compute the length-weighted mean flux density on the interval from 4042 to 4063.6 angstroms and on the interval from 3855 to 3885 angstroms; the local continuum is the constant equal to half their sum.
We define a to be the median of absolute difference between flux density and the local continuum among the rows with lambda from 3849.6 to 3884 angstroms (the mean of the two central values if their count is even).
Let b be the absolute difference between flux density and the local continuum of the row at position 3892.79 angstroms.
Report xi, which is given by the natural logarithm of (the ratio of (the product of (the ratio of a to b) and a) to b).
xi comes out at 3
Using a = 0.16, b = 0.04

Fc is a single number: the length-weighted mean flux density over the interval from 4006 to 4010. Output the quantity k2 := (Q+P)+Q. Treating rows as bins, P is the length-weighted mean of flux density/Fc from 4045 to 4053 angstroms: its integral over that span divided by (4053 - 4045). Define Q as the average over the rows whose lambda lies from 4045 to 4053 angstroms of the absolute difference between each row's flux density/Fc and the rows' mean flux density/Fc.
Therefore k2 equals 1.03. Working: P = 0.99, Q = 0.021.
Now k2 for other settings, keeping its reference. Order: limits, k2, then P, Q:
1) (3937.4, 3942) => 1.15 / 1.12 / 0.014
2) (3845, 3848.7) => 1.22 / 1.20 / 0.010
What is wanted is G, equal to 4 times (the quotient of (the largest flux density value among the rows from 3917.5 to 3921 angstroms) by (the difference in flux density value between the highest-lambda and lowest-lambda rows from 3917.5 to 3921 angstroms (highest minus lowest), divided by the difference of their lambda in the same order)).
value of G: 797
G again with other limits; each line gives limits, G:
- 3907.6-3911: -652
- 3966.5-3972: -282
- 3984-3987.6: -432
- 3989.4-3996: -748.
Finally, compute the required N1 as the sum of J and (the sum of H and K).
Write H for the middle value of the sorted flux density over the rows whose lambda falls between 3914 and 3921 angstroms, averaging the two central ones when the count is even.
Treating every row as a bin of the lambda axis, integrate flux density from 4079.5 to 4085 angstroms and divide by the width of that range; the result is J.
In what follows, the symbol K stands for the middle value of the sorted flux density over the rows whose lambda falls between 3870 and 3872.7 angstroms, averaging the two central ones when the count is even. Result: 3.99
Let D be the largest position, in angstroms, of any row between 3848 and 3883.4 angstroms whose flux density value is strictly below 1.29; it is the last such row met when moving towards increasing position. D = 3853.55 angstroms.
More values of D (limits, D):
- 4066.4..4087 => 4086.58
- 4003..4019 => 4018.47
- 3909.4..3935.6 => 3935.14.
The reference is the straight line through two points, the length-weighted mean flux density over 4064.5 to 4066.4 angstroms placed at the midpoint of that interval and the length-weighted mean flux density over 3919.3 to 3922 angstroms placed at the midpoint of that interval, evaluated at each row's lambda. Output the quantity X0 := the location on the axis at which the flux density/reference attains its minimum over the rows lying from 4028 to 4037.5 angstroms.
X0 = 4037.02 angstroms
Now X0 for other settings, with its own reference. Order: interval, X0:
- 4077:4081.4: 4077.19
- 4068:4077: 4071.56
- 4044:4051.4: 4049.12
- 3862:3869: 3868.66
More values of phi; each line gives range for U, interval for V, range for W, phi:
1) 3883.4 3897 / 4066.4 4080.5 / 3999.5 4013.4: -0.24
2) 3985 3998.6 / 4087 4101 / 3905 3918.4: 1.15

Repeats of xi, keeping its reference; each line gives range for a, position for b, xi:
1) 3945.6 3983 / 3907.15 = 1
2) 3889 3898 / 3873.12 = -2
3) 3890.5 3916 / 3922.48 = -1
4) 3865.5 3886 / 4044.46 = 1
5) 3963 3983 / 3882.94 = -3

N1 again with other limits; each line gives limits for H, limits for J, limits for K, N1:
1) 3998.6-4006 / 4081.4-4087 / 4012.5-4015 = 3.72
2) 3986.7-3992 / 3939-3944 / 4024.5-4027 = 3.74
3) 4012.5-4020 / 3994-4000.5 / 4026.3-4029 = 3.62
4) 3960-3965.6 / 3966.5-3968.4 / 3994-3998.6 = 4.01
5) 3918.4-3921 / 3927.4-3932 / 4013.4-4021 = 3.73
